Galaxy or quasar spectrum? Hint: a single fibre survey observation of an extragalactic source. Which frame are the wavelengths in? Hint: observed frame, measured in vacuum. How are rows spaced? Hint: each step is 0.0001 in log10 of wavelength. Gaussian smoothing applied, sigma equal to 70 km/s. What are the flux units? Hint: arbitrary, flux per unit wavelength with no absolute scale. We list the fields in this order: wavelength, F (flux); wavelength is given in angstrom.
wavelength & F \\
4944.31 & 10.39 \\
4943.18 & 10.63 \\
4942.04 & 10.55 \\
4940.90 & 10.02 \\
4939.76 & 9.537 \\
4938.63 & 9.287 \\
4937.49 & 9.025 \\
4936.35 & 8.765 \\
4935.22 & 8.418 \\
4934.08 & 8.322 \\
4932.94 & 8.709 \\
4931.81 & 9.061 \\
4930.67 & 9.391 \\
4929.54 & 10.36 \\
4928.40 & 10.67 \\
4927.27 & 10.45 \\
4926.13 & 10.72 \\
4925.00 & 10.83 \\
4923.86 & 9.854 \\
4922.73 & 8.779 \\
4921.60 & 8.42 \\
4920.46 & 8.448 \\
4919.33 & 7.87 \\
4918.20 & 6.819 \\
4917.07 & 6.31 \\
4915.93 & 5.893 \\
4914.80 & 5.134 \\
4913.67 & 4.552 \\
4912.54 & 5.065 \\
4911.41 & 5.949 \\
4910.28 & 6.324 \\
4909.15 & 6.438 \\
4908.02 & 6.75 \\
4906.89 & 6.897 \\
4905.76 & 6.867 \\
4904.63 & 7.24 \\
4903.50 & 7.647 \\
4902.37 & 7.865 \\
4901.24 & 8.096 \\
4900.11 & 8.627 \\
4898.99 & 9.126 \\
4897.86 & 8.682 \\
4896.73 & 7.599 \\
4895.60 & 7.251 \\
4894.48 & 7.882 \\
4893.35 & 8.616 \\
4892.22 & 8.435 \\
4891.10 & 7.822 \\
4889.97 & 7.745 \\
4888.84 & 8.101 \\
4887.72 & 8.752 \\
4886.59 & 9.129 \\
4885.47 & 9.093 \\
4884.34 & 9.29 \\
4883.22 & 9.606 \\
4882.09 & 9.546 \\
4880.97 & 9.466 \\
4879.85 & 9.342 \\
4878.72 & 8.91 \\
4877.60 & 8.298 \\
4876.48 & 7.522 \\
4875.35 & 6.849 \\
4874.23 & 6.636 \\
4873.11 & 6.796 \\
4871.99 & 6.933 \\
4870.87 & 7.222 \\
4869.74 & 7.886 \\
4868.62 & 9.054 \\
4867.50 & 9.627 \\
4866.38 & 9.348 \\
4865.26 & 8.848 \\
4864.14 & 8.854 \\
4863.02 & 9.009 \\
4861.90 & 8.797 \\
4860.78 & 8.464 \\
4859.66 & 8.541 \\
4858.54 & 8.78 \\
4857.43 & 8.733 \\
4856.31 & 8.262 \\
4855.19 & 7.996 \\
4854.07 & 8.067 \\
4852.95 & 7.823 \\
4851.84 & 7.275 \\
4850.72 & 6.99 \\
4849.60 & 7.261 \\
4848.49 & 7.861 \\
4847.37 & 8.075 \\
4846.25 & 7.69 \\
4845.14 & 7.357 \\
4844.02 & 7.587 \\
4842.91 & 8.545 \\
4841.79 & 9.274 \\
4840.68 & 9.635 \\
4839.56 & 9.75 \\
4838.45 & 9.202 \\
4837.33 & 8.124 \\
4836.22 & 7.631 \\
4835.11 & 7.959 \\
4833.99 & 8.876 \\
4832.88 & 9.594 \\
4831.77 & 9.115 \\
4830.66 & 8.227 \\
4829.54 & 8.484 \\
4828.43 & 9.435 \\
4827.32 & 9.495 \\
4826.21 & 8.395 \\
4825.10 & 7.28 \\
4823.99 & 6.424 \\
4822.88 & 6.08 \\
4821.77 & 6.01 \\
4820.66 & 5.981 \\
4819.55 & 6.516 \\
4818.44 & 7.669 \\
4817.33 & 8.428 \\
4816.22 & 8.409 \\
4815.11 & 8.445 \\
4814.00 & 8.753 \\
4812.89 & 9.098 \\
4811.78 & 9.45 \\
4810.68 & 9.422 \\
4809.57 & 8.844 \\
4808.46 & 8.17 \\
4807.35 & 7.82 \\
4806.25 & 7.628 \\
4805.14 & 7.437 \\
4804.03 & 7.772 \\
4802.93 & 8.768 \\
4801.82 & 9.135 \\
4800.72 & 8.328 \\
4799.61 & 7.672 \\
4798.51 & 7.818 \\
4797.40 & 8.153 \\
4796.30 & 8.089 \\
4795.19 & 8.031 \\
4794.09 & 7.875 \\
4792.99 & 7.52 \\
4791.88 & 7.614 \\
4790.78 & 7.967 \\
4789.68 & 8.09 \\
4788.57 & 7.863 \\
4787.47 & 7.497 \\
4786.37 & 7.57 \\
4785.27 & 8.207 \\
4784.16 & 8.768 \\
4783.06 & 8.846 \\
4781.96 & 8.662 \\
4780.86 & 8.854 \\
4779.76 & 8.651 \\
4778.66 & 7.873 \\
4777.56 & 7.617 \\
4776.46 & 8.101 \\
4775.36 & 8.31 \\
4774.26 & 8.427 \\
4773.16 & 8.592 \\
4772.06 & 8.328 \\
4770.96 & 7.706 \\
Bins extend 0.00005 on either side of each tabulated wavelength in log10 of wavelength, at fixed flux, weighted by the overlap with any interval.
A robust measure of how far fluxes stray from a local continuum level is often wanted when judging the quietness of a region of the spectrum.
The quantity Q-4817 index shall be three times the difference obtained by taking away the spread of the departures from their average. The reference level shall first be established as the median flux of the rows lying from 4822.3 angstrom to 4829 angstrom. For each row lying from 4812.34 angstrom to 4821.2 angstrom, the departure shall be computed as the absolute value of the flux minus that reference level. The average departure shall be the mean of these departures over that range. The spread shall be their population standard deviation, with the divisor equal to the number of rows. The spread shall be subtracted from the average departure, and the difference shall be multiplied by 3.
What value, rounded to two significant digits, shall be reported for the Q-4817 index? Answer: 1.2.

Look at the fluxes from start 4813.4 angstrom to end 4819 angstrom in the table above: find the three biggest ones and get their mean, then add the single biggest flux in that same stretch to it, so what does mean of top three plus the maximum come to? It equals 17.3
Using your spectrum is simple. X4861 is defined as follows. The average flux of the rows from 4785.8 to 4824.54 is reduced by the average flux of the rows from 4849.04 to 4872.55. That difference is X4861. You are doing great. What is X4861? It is -0.4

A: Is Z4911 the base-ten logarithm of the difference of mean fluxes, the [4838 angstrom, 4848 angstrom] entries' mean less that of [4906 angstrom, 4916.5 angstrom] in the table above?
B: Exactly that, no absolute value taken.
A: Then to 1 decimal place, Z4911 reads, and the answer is 0.4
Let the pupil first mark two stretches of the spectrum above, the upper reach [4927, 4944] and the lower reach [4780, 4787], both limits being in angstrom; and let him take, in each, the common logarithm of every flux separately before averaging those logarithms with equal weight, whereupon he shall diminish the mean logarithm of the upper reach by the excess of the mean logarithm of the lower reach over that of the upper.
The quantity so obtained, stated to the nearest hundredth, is 1.03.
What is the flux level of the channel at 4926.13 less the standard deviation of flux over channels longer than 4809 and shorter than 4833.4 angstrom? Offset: 9.5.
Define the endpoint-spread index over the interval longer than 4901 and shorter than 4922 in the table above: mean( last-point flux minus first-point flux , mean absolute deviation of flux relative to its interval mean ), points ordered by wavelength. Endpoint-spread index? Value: 0.6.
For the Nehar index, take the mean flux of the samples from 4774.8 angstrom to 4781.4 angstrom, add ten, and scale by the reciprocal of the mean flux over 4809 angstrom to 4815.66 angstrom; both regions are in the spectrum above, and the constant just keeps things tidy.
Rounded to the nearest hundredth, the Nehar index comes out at 2.03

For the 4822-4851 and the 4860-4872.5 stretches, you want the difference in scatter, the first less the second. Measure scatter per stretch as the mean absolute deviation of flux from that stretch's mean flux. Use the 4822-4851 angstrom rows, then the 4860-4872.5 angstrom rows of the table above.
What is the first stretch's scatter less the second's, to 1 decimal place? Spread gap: 0.2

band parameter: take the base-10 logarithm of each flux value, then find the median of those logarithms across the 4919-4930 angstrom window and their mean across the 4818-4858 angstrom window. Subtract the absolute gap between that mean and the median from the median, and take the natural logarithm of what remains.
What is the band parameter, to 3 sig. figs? -0.105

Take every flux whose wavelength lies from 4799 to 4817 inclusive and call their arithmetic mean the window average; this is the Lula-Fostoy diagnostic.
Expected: 8.4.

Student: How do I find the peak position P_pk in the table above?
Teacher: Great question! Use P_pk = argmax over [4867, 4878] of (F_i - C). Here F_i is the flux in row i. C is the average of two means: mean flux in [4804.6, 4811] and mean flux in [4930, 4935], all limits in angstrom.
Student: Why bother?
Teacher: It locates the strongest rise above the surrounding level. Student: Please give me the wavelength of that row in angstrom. 4867.50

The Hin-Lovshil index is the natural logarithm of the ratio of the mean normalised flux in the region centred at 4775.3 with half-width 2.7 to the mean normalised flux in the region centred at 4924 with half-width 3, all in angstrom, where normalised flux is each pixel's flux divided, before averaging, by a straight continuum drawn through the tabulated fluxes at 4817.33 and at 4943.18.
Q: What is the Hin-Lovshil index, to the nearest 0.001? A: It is 0.122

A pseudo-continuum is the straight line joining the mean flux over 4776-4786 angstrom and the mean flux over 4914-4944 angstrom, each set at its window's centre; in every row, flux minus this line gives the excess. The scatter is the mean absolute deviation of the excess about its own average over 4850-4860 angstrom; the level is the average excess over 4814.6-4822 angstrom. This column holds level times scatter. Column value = -0.5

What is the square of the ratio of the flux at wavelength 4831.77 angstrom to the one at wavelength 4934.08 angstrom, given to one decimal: 1.2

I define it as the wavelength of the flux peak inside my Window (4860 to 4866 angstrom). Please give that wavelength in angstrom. 4863.02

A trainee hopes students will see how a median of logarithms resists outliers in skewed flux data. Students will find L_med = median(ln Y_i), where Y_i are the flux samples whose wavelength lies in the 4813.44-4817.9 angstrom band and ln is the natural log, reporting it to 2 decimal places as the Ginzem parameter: 2.13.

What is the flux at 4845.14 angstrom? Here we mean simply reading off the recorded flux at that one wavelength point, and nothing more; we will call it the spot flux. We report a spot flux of 7.357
